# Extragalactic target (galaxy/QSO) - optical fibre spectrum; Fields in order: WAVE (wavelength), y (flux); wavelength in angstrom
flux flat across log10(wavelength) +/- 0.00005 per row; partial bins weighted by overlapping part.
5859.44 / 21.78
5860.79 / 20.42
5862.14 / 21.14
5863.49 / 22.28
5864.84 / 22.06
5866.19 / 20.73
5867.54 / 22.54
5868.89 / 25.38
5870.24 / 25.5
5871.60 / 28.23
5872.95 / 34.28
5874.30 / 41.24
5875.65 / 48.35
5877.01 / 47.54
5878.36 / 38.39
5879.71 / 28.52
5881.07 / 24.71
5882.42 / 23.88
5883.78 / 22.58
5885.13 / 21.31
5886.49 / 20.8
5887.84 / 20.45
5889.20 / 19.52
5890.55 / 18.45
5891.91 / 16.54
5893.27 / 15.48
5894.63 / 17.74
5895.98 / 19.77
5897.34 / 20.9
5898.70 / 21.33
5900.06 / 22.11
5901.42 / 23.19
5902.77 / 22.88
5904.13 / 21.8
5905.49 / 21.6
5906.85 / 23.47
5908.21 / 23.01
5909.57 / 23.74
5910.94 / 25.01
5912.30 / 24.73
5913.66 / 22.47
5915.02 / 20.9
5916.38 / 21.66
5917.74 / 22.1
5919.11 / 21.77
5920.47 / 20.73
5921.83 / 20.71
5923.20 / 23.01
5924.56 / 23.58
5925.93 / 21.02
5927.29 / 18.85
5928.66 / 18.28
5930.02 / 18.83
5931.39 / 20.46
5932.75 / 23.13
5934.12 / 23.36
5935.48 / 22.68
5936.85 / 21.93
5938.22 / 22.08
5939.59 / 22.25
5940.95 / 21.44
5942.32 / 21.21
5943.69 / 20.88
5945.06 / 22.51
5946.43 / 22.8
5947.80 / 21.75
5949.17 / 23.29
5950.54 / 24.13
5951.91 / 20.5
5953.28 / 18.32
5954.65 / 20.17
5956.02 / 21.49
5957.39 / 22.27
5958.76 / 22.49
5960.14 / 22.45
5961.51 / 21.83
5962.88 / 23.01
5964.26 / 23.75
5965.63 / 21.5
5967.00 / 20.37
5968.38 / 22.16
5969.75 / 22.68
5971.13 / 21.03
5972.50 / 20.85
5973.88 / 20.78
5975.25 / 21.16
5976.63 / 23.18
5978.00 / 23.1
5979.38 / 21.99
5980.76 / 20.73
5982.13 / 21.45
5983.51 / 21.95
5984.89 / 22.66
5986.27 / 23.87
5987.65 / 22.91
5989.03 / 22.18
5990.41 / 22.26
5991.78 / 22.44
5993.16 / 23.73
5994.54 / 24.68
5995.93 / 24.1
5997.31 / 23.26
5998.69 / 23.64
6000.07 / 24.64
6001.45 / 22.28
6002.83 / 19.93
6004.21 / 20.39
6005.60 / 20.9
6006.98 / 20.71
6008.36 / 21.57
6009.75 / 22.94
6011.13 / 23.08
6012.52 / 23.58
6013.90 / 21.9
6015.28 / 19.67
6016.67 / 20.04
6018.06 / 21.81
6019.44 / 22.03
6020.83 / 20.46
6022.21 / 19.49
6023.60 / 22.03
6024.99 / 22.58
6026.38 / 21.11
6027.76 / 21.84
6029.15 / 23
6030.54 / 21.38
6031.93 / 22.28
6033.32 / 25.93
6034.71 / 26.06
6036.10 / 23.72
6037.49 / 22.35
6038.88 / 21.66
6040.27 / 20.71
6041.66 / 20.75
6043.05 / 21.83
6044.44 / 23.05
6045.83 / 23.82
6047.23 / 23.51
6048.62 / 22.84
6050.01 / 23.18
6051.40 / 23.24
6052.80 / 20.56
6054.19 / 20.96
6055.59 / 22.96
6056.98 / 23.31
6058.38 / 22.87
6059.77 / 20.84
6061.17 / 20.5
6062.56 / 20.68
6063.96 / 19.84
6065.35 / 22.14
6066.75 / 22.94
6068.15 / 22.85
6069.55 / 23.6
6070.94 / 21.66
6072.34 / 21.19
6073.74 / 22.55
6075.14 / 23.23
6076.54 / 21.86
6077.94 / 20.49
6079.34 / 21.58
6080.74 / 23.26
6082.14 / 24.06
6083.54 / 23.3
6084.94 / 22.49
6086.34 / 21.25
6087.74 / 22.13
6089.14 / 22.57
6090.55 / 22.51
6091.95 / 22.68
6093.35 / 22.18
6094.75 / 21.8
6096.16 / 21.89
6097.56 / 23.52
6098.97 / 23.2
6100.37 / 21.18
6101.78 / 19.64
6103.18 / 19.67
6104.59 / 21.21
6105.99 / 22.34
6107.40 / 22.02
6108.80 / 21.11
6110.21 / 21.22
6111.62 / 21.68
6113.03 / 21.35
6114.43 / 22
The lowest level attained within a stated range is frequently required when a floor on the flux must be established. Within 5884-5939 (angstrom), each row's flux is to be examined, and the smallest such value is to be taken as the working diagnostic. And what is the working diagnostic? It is 15.48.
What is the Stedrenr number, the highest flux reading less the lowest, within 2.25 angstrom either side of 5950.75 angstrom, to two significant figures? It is 3.6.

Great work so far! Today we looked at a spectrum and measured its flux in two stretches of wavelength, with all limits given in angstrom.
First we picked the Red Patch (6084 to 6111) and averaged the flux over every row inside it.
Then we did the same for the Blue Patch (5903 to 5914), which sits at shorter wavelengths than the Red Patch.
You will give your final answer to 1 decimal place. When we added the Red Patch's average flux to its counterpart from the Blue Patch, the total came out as 45.1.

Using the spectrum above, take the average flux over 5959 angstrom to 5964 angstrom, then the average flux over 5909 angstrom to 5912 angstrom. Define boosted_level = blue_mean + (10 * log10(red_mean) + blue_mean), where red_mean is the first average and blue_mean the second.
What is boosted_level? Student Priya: 62.3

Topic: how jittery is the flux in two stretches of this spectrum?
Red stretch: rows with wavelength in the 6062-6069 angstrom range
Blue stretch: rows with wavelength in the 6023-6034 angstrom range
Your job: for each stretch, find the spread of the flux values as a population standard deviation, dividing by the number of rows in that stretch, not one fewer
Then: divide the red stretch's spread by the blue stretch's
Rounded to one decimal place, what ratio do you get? 0.9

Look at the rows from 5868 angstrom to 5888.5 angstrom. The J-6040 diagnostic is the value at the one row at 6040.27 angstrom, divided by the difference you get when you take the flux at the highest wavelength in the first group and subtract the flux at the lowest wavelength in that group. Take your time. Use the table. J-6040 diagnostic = -4.2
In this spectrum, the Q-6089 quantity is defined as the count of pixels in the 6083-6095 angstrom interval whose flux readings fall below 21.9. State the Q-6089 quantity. 2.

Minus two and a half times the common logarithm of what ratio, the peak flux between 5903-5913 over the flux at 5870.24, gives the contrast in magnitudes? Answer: 0.021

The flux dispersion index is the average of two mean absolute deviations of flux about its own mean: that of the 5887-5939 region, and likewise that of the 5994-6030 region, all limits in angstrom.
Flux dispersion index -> 1.46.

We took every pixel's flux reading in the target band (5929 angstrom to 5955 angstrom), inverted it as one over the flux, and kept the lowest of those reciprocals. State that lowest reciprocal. 0.041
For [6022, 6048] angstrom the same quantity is 0.038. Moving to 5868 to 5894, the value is 0.021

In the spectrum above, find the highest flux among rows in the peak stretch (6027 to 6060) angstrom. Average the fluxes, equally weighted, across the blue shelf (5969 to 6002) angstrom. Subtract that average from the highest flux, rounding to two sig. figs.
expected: 3.5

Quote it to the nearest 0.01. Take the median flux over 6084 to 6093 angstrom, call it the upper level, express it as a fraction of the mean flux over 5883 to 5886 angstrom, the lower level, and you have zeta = 1.03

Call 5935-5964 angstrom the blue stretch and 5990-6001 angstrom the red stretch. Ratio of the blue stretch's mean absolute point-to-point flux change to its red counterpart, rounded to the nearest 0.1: 1.3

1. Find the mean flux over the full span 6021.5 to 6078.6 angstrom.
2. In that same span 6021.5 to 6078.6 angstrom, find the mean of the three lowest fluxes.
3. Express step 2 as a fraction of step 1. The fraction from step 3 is 0.897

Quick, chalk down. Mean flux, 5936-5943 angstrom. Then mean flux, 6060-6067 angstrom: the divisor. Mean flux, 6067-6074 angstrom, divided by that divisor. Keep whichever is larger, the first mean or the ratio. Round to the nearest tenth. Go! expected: 21.8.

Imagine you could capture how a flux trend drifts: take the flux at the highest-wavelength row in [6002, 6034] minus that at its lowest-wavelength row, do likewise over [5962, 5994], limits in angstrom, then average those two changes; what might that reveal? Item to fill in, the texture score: 3.4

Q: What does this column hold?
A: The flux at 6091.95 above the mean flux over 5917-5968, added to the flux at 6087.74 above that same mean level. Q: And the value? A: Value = 1.5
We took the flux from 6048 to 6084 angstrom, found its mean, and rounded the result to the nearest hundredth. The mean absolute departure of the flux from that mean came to 1.06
